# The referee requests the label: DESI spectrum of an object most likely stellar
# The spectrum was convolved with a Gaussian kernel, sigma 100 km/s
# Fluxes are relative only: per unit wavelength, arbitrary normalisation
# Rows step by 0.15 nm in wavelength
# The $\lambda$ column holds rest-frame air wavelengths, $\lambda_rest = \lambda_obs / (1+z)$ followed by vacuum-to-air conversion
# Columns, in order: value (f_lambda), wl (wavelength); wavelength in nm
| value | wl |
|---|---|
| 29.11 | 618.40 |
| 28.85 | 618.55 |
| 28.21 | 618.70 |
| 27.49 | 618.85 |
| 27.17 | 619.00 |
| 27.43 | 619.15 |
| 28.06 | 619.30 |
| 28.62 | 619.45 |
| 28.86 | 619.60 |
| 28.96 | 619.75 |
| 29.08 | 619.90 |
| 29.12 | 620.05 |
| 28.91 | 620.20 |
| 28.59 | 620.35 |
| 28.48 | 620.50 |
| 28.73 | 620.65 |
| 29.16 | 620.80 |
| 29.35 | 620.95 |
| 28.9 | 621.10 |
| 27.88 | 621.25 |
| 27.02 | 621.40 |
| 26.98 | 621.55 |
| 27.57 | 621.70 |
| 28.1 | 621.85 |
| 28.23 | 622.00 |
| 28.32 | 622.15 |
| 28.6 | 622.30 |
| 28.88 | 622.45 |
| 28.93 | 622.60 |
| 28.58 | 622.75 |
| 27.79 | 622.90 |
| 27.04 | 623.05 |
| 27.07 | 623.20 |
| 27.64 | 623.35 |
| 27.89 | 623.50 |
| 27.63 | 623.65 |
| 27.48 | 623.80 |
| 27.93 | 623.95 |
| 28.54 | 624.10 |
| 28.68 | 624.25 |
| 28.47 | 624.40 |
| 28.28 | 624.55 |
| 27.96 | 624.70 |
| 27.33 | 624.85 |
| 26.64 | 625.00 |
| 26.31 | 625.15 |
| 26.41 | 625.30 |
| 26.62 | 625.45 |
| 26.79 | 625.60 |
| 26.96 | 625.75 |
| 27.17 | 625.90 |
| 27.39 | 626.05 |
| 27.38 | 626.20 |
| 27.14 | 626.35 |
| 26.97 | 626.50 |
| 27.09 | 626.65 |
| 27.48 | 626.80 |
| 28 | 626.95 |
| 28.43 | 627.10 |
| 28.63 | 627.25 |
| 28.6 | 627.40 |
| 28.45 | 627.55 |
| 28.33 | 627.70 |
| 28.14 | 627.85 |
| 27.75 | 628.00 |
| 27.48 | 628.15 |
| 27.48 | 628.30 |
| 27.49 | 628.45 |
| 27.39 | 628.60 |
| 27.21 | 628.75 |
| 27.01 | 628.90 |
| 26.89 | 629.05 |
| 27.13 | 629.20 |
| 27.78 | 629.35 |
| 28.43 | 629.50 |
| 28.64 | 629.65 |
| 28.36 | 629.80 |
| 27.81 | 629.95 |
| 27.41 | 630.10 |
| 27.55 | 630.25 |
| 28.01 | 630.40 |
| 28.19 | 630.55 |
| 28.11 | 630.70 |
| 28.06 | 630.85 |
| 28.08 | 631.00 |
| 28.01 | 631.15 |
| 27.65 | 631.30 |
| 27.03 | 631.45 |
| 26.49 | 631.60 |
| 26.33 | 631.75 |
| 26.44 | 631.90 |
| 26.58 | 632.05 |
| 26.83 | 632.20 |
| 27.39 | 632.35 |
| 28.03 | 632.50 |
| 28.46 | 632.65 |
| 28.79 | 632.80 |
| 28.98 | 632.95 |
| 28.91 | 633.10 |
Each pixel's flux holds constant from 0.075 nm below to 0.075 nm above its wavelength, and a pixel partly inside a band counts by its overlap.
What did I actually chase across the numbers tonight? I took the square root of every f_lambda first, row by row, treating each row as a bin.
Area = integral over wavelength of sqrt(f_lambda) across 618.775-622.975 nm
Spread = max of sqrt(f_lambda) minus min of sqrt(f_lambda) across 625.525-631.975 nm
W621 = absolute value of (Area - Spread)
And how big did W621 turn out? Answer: 22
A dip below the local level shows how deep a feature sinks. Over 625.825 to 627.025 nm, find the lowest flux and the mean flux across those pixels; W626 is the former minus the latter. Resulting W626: -0.36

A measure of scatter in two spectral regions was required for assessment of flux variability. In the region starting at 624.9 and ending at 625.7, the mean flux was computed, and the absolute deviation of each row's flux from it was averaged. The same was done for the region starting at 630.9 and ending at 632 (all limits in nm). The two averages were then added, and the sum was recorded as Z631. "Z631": 0.812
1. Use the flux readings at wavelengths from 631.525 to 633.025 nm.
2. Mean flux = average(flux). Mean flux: 27.4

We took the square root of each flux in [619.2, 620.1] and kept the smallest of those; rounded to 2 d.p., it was 5.30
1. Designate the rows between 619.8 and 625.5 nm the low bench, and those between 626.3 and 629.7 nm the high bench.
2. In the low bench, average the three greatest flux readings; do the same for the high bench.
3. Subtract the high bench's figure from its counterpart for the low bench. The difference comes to 0.59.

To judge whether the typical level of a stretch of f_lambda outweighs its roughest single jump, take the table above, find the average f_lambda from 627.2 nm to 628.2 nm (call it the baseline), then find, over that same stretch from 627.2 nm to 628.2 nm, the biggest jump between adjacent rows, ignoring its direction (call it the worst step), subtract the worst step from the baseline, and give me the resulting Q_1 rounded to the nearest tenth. 27.8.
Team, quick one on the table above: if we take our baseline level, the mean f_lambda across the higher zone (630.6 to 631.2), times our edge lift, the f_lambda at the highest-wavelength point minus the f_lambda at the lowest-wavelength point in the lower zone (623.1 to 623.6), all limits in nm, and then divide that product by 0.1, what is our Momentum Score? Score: 230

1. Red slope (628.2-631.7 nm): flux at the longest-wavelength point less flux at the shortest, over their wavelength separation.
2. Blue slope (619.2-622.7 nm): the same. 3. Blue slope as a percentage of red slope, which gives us -88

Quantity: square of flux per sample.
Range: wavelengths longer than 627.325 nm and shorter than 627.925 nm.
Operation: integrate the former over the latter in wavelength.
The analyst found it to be 483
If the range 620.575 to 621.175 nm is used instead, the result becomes 506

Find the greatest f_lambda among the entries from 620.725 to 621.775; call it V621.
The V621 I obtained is 29.35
